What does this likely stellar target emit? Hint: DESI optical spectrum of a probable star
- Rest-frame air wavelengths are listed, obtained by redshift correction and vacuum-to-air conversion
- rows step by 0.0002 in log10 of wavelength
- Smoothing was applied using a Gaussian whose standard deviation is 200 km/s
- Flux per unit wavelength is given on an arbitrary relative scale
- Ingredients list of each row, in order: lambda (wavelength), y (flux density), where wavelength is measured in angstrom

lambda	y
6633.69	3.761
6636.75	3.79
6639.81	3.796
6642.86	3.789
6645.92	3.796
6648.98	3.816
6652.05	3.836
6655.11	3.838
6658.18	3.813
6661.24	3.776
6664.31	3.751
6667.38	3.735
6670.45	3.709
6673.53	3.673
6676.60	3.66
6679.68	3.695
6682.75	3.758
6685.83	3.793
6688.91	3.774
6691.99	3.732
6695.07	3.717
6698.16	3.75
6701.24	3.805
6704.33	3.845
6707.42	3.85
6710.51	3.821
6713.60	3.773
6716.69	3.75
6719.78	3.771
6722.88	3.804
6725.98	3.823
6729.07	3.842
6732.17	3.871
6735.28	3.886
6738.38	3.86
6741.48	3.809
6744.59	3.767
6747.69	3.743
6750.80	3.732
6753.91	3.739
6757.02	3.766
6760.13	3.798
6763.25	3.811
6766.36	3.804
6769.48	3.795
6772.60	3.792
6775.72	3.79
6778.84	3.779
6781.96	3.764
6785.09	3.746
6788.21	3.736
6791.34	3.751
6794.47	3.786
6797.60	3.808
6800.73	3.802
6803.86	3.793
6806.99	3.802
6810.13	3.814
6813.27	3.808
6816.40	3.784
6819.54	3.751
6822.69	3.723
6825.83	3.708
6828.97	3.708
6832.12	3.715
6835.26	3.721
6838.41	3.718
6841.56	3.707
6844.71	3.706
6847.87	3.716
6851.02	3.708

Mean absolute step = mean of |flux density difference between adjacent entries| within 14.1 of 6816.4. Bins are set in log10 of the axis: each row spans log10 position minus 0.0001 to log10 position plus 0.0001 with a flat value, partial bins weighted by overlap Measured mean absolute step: 0.016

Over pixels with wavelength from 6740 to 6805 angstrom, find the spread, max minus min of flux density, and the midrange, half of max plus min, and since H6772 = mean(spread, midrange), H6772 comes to 1.93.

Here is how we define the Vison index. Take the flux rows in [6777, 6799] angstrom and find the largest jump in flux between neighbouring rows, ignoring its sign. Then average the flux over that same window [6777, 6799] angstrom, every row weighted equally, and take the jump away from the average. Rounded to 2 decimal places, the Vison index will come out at 3.73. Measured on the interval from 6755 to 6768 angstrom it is 3.76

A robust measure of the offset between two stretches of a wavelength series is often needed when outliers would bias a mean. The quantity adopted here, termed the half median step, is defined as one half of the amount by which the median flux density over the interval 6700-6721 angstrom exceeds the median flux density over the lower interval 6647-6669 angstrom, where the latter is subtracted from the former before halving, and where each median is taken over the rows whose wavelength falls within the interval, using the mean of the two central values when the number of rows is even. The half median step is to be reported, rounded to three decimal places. -0.004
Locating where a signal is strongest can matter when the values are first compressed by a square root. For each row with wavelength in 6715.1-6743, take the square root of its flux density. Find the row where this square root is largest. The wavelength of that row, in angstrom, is 6735.28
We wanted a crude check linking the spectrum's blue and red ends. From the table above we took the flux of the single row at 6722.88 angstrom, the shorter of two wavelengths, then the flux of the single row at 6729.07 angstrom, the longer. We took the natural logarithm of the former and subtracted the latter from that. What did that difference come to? -2.51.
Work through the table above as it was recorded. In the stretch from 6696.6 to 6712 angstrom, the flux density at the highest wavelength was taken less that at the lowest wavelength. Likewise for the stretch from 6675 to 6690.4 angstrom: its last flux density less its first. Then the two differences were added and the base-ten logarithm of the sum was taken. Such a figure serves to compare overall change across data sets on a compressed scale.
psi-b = -0.73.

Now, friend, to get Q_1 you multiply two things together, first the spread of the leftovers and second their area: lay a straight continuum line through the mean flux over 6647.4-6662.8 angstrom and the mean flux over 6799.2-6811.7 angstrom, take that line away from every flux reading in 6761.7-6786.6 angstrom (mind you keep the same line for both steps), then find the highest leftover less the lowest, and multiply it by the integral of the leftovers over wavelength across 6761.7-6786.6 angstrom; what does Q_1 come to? -0.032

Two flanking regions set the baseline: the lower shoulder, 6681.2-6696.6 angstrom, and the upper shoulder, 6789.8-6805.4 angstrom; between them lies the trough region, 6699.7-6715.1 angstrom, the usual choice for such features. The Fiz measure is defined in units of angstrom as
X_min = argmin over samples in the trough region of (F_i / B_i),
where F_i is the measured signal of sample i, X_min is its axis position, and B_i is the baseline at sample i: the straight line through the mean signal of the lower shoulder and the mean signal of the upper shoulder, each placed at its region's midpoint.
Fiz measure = 6713.60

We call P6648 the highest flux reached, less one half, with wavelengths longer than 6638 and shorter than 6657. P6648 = 3.338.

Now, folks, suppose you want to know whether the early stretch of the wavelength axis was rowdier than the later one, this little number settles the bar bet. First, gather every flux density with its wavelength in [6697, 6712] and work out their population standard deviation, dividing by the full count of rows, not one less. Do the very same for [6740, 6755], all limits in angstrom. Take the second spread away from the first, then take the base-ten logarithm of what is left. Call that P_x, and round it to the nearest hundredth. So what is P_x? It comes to -2.10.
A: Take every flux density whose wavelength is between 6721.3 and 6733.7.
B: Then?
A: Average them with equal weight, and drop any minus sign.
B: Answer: 3.835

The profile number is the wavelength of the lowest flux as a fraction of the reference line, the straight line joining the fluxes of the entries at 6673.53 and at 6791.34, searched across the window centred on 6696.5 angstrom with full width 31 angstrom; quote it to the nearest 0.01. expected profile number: 6695.07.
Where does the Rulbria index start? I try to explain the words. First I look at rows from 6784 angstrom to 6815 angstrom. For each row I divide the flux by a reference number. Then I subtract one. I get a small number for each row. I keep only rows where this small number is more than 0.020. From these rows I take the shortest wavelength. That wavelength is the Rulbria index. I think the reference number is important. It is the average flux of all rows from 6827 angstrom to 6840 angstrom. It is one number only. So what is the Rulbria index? 6797.60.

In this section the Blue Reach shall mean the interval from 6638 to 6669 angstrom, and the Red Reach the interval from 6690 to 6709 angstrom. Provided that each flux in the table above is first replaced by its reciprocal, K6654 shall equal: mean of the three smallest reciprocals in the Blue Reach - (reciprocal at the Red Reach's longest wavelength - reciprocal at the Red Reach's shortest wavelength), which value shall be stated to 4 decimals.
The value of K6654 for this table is 0.2693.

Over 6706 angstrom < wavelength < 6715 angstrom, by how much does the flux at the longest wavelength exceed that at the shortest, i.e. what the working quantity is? -0.077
